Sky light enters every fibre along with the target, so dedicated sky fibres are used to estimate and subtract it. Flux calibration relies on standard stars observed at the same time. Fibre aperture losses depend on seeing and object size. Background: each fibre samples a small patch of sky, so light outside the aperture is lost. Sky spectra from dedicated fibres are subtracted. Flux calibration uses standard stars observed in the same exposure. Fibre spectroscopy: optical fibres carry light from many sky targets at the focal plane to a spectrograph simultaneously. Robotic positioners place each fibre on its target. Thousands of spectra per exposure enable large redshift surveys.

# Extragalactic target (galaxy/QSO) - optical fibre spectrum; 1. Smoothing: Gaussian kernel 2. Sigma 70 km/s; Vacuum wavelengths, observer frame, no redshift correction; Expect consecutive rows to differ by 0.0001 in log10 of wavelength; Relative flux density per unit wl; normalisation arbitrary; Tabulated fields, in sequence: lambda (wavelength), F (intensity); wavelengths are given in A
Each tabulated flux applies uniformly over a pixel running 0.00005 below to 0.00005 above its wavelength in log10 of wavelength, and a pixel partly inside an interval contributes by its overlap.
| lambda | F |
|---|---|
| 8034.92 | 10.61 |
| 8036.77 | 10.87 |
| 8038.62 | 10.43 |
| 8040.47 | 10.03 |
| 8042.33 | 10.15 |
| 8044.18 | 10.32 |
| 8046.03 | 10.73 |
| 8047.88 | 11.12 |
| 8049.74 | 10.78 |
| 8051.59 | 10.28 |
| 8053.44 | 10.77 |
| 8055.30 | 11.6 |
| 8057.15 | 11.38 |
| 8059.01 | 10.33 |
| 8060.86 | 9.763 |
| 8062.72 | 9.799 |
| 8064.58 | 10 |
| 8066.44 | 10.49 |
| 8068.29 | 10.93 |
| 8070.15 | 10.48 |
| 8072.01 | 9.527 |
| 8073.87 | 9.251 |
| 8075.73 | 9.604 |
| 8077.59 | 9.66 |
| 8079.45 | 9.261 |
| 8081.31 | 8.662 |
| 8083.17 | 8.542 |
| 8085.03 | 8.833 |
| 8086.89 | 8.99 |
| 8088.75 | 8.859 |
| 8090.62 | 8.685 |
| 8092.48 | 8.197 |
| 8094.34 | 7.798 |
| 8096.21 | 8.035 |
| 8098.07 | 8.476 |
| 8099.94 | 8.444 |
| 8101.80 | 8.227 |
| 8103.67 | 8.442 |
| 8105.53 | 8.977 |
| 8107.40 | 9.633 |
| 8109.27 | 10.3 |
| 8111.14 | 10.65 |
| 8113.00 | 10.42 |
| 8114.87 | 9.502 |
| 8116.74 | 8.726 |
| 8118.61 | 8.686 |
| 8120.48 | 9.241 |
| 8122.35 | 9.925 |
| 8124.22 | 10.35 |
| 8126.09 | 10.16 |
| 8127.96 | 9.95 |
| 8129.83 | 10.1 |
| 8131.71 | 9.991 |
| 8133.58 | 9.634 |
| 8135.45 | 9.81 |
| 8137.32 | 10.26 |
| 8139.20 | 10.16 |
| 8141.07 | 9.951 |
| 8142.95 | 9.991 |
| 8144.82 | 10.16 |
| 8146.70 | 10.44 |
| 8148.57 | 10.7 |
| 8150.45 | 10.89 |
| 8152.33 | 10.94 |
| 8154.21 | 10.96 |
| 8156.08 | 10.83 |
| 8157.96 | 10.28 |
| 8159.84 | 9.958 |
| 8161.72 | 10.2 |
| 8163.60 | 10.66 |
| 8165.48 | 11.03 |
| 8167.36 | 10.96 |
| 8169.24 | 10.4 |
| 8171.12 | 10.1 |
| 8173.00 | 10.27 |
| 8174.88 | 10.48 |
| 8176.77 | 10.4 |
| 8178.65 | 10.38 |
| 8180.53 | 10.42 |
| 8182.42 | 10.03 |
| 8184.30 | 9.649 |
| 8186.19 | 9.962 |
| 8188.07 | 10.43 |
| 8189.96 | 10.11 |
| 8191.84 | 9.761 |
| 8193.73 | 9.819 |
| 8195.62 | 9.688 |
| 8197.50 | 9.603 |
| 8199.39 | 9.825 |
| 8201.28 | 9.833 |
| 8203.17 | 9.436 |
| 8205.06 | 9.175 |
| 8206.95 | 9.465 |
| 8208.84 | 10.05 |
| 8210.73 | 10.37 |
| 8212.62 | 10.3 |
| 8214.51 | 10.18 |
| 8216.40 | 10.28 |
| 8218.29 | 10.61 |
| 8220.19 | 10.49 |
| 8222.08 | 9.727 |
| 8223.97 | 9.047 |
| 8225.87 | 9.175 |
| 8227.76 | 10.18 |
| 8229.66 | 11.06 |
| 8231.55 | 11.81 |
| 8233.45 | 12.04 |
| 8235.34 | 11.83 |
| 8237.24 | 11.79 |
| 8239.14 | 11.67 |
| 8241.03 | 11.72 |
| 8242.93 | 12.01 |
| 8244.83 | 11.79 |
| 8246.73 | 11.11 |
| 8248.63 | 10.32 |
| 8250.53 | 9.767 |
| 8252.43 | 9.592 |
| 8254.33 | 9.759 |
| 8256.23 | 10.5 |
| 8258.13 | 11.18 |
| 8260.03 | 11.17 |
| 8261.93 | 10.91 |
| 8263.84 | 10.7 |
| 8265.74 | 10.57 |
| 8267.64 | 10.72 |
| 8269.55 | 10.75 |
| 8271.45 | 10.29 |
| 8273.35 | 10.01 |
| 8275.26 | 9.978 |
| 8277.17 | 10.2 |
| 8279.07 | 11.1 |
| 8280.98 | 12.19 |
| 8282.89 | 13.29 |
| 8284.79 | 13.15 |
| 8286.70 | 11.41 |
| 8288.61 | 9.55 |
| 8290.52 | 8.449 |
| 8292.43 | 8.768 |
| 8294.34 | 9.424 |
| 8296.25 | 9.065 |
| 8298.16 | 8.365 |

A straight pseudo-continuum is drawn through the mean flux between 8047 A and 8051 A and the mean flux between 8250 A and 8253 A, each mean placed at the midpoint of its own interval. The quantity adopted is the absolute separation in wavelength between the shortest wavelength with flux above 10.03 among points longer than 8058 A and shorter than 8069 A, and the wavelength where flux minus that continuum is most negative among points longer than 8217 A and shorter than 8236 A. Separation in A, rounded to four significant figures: 165.0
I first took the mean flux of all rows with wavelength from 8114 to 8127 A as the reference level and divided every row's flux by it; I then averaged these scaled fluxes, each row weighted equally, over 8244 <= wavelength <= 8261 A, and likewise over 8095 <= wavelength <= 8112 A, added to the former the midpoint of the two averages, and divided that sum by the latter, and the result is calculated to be 2.26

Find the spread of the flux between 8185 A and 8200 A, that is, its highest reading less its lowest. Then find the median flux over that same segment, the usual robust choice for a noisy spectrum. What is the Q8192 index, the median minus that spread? 9.0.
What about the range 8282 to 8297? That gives 4.6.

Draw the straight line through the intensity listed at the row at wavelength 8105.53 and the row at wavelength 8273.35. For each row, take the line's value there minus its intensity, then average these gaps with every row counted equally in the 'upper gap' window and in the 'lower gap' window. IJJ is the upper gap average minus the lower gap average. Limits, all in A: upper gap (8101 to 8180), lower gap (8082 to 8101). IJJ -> -1.3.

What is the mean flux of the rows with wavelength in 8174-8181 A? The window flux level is 10.42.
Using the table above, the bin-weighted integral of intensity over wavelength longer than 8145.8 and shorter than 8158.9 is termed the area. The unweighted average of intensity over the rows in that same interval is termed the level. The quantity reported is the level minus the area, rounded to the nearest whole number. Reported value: -130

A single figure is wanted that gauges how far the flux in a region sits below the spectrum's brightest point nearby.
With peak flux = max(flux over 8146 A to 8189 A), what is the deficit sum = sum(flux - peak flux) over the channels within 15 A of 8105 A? -33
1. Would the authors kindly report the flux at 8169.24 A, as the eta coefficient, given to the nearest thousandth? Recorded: 10.400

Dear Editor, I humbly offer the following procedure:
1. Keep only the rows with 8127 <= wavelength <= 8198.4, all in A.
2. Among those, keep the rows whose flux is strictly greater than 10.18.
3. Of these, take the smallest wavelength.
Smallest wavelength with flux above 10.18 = 8137.32 A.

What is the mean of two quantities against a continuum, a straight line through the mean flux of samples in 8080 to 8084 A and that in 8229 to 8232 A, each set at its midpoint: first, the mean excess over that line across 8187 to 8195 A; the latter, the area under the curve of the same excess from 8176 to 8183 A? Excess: -0.9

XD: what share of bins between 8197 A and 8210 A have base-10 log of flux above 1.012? 0.00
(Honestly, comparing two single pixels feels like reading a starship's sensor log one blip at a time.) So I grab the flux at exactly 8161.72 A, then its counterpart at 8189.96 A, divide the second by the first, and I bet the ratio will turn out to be 0.99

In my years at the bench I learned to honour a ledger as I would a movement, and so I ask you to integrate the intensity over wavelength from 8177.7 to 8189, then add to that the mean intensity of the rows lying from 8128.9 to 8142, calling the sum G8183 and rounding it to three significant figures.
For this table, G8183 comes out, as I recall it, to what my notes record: 125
